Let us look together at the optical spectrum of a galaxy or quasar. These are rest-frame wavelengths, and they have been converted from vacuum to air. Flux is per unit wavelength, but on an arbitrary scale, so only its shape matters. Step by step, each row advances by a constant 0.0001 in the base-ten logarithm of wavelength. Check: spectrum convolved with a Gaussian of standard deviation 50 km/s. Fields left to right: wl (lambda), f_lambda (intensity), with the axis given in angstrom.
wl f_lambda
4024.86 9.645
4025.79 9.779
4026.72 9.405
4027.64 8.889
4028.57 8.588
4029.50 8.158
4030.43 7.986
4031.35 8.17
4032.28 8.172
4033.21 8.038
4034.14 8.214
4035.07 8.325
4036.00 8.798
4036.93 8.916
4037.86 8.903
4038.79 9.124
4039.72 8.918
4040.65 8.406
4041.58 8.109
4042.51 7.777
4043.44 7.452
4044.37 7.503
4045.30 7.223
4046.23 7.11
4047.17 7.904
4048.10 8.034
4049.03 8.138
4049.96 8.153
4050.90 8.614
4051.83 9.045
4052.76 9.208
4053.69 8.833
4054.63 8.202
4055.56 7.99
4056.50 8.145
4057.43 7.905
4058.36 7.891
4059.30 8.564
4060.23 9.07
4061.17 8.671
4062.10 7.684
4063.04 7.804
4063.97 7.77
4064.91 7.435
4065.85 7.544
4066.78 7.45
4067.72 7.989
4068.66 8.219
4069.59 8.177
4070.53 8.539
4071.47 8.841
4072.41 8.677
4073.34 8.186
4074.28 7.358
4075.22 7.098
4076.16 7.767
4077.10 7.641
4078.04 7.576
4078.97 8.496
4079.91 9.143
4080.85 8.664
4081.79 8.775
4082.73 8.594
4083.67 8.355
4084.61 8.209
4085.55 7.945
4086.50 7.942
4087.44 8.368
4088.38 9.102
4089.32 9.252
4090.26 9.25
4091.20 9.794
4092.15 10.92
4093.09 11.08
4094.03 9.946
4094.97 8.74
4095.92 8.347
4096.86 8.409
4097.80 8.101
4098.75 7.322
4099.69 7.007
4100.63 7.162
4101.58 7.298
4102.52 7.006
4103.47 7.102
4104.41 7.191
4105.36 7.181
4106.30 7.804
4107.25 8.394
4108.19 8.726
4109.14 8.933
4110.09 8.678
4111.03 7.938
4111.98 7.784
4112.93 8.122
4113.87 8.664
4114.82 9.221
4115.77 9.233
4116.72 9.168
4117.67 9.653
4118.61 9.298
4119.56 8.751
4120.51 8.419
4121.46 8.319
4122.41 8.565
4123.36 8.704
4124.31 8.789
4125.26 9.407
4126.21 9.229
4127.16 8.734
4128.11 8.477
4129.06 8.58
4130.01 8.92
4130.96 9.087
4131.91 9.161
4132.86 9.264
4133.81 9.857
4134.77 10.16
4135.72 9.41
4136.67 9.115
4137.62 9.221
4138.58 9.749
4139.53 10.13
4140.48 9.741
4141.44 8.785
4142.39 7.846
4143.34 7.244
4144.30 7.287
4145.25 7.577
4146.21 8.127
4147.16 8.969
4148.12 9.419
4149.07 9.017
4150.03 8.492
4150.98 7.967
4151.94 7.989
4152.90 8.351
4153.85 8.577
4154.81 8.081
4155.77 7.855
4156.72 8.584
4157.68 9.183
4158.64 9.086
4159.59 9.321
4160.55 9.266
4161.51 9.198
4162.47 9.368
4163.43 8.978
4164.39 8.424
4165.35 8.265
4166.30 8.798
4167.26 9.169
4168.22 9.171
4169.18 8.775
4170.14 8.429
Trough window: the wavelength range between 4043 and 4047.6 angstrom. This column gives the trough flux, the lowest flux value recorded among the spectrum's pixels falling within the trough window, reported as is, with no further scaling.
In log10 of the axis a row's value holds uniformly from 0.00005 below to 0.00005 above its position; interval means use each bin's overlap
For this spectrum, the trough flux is 7.11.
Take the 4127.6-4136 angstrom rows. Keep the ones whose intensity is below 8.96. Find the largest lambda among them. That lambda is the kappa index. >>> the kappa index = 4130.01 angstrom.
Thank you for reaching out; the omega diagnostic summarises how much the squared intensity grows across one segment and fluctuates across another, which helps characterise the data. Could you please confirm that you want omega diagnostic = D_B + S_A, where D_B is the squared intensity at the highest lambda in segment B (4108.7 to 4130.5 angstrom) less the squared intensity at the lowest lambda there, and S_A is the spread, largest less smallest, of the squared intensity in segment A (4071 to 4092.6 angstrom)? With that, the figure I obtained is 69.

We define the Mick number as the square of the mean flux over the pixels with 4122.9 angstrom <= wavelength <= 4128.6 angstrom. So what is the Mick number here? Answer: 79.0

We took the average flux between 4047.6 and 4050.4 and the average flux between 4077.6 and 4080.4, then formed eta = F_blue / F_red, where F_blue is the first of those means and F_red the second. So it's 0.96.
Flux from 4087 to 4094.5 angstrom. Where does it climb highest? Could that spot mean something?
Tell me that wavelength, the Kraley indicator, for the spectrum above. 4093.09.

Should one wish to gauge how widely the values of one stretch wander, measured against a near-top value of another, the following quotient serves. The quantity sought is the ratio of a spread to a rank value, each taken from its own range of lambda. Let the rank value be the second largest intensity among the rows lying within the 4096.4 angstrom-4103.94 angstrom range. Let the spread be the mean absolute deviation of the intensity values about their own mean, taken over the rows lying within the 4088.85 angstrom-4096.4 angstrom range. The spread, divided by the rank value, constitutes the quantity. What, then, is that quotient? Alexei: 0.095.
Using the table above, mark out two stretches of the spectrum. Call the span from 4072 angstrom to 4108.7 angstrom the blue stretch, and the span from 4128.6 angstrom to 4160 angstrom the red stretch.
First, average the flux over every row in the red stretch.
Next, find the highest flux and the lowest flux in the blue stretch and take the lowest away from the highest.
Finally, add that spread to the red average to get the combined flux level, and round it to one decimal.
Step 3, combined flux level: 12.9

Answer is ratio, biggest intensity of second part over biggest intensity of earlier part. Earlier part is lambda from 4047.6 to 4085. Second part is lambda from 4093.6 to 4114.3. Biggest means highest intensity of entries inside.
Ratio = 1.08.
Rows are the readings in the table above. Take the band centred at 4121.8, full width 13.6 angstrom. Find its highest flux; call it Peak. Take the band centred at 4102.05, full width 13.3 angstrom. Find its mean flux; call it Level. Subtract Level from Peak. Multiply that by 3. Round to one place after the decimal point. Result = 6.0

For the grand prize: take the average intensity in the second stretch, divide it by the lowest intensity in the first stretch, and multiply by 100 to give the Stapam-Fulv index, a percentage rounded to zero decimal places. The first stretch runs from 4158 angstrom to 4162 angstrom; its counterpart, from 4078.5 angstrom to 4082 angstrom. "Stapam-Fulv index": 97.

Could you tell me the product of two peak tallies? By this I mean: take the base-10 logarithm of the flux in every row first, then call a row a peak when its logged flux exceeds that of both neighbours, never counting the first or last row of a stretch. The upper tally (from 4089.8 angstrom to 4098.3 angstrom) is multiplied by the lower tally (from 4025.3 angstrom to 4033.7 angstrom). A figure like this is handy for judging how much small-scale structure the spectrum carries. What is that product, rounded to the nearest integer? 2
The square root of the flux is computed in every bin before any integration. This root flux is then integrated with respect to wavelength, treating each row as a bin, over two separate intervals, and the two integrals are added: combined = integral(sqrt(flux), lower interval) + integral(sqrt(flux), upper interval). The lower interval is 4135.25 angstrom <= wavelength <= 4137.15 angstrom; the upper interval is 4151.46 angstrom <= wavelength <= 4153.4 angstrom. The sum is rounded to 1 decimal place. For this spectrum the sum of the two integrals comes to 11.3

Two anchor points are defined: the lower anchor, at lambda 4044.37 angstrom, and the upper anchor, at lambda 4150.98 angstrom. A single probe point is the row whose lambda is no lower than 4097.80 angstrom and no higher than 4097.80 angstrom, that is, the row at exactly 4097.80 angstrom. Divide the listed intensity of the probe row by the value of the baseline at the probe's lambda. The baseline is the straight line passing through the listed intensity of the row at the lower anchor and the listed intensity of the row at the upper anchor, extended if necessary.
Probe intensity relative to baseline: 1.05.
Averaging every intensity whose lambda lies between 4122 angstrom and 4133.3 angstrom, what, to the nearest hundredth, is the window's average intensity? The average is 8.91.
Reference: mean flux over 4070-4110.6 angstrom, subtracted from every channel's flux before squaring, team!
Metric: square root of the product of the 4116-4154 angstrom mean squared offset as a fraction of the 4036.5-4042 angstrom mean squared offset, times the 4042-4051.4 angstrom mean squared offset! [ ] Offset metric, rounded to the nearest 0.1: 1.2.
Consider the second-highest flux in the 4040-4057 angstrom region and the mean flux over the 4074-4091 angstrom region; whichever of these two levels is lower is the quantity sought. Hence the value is 8.3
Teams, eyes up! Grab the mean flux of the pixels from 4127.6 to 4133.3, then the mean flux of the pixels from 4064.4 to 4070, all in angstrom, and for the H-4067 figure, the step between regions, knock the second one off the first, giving 1.1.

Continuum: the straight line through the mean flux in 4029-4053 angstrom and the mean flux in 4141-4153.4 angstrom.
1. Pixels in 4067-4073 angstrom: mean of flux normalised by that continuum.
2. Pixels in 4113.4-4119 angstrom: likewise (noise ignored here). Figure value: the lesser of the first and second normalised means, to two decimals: 1.02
